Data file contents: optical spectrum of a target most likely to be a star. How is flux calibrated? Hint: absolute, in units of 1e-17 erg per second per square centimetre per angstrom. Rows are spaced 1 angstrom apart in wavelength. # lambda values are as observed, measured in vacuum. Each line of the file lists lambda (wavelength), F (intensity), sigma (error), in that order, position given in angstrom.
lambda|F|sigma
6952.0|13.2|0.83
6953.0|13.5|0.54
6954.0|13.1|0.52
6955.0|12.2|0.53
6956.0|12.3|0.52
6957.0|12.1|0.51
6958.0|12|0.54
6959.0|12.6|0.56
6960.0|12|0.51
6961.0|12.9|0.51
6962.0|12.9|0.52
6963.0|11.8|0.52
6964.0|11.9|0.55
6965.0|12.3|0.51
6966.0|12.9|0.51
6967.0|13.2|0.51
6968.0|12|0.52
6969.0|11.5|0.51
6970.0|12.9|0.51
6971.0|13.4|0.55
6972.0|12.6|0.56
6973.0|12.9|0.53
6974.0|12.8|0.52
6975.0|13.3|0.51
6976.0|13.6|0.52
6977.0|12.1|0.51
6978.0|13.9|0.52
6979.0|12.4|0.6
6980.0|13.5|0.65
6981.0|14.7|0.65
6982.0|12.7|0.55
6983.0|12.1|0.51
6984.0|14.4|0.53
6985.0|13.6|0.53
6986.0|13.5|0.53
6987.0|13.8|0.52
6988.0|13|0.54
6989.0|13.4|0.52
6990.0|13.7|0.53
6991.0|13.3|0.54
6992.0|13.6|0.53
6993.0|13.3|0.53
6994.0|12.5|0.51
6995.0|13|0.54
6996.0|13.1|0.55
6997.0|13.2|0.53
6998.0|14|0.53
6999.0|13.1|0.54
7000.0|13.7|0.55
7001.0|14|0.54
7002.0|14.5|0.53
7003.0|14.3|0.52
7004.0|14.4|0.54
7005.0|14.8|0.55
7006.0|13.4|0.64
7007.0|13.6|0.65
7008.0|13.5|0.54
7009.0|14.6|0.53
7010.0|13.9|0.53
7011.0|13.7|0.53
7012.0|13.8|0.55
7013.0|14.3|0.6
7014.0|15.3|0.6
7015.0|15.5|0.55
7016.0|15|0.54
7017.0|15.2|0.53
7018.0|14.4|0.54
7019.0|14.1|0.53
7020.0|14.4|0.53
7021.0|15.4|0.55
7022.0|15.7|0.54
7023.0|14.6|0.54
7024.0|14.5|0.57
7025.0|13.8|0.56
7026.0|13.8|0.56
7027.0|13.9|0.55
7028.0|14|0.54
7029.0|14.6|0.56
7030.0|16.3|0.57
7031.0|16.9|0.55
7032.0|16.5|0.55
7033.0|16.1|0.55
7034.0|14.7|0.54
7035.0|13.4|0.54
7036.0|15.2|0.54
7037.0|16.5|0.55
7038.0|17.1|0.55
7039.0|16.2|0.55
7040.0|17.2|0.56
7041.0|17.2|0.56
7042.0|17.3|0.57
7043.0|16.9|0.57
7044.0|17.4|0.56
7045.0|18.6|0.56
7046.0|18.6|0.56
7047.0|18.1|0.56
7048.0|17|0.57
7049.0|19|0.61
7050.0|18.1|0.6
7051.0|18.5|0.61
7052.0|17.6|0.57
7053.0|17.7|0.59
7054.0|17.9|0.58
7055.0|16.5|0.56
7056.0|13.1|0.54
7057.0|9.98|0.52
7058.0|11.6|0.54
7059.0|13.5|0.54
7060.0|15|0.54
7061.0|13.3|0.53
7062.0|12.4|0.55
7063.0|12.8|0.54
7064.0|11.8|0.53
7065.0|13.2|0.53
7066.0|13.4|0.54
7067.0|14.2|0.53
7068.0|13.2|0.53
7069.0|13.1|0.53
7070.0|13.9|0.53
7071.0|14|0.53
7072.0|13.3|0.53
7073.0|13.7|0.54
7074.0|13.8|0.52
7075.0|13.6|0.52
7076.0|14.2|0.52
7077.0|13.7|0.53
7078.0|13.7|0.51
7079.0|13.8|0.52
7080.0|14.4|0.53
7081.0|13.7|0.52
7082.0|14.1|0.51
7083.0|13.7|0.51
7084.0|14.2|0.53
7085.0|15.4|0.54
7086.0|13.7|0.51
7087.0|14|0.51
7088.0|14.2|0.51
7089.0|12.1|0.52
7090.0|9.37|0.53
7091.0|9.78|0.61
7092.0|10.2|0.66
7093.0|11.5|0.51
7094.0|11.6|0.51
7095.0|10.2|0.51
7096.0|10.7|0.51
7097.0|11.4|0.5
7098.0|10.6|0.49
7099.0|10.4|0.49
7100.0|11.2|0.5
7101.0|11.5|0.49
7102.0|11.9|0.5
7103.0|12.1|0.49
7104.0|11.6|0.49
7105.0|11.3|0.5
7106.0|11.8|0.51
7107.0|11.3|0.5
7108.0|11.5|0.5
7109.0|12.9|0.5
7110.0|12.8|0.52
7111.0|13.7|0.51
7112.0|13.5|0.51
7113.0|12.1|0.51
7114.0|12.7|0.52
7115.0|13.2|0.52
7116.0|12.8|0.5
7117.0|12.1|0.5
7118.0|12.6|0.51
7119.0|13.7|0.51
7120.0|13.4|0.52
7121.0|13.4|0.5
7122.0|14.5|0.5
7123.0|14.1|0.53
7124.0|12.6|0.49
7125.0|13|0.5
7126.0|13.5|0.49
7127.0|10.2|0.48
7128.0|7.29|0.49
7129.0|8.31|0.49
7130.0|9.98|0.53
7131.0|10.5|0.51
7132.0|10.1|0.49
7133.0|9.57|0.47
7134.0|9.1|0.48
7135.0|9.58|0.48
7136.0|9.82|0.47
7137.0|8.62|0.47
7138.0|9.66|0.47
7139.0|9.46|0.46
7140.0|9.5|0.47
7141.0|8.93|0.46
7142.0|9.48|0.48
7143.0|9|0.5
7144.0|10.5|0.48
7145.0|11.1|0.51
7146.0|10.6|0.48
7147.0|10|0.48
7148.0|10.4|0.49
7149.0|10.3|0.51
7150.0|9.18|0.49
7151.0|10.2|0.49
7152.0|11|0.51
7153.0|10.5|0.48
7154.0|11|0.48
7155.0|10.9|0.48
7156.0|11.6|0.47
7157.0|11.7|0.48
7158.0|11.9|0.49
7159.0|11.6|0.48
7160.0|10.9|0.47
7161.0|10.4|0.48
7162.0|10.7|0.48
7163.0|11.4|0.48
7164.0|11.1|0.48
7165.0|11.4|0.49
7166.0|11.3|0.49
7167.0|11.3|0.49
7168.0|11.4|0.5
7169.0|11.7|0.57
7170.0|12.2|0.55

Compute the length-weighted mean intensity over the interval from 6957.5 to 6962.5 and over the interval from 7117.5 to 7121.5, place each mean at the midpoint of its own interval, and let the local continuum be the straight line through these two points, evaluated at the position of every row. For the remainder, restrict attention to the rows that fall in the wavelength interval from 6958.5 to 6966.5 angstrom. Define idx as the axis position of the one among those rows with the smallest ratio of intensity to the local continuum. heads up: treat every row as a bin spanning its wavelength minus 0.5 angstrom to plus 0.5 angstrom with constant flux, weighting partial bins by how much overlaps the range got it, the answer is 6963.0 angstrom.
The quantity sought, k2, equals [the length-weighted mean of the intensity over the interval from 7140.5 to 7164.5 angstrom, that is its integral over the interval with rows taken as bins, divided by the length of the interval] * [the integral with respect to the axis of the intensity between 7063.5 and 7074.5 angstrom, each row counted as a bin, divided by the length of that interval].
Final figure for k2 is 142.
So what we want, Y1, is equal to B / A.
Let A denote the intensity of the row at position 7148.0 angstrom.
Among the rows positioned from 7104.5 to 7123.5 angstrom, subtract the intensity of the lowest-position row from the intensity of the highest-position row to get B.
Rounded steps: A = 10.4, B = 2.8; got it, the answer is 0.27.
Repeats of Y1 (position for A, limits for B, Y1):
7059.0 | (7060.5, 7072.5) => 0.00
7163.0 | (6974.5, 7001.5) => 0.06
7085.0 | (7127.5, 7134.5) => 0.12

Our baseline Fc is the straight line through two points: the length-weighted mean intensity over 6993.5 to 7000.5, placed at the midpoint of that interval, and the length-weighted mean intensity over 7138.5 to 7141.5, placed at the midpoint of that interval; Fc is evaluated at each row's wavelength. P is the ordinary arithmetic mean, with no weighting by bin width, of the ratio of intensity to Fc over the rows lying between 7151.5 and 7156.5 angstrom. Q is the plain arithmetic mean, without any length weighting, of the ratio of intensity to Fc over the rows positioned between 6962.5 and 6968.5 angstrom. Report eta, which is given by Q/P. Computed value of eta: 0.71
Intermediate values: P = 1.23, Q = 0.88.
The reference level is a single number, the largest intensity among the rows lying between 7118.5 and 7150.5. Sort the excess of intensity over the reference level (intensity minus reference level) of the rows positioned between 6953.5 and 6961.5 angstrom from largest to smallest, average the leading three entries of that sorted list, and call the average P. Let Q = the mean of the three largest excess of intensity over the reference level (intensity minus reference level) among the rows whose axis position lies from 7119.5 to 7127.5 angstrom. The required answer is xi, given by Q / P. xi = 0.3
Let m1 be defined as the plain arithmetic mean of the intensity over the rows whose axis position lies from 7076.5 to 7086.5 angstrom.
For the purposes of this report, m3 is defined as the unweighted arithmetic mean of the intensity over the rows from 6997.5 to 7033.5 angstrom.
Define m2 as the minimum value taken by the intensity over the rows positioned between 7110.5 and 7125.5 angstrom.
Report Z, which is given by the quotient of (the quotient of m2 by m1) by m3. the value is 0.06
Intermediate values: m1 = 14.0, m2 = 12.1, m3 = 14.5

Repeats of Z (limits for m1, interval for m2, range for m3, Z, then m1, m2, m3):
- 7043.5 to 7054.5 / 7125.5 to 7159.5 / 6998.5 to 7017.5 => 0.03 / 18.0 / 7.29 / 14.2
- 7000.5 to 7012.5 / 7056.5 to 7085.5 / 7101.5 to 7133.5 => 0.06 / 14.0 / 9.98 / 12.0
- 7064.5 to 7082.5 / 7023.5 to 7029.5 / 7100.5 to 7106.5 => 0.09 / 13.7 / 13.8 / 11.7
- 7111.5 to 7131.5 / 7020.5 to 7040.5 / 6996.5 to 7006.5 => 0.08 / 12.2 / 13.4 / 13.9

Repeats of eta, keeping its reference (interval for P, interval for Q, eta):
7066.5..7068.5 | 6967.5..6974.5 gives 0.74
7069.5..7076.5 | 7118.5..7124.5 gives 1.12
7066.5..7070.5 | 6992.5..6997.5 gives 0.81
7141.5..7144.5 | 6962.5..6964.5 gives 0.80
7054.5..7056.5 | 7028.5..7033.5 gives 1.03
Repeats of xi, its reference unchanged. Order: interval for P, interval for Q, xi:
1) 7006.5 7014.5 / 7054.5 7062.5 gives 2.1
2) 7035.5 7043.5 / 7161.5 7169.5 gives -1.1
